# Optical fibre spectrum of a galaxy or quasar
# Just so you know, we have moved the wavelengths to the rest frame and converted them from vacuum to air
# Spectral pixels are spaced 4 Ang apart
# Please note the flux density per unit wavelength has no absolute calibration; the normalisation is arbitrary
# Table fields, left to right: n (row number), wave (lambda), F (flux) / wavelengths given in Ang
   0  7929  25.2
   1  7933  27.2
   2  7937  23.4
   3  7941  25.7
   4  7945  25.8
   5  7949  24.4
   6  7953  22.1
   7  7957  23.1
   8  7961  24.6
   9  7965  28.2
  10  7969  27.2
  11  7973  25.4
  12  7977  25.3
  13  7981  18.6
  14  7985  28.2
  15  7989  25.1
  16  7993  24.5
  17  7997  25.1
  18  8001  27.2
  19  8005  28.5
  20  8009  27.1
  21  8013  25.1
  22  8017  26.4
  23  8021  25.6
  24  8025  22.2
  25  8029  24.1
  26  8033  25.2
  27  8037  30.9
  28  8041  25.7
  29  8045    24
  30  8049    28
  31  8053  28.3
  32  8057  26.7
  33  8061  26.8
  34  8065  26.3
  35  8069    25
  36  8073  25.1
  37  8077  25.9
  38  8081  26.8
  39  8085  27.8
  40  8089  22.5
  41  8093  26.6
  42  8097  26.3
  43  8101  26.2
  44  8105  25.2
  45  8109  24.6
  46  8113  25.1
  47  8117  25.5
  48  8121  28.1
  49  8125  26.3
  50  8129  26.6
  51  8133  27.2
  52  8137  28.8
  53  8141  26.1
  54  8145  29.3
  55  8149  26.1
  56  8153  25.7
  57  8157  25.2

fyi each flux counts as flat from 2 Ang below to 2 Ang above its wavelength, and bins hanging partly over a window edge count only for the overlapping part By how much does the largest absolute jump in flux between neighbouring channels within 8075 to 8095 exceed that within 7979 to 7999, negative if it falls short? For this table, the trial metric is -4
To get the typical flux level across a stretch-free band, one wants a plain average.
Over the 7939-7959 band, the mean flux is 24.2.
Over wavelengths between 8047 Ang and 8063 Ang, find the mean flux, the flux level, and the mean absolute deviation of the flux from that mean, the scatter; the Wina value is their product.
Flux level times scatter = 19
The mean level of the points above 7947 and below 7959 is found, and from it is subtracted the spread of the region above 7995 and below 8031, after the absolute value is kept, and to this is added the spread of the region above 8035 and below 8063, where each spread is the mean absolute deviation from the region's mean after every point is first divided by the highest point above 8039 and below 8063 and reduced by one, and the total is 23.2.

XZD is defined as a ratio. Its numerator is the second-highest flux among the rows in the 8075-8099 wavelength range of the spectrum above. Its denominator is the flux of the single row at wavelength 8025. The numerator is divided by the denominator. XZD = 1.21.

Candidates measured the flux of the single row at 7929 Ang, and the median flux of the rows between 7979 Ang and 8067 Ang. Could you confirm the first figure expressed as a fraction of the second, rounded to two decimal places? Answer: 0.97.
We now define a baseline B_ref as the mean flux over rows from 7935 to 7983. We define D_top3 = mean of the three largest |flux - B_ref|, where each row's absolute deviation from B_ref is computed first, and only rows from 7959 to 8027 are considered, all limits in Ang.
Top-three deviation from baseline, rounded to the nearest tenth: 4.5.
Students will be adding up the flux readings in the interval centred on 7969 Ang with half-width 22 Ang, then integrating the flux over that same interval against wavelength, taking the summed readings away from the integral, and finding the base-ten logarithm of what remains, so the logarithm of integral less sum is 2.91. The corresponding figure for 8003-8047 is 2.93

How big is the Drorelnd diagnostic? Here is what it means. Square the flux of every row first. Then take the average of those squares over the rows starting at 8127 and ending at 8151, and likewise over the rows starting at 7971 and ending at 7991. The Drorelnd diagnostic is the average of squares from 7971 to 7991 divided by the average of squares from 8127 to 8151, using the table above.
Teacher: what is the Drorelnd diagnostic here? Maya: 0.82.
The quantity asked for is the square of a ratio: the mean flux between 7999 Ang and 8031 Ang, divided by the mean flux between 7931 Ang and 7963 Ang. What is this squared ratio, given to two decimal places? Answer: 1.10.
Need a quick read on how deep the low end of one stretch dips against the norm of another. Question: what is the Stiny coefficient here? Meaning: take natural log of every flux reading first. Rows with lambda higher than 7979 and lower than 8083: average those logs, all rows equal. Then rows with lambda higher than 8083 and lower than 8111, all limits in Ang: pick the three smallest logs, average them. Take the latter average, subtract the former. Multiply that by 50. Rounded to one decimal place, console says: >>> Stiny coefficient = -3.4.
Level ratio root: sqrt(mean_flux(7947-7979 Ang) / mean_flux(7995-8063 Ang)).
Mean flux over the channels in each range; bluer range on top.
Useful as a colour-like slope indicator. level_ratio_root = 0.976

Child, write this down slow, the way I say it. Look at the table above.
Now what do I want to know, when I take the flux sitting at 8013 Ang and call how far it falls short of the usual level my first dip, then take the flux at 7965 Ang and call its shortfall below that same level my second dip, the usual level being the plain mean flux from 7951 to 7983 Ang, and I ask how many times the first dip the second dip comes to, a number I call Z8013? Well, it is 4.9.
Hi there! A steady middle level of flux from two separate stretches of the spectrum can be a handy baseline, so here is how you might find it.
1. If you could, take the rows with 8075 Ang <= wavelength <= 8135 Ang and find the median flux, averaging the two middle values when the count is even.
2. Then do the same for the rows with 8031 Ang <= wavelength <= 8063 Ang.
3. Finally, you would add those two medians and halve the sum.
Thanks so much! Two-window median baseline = 26.5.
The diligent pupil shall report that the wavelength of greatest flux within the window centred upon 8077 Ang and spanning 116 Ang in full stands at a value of 8037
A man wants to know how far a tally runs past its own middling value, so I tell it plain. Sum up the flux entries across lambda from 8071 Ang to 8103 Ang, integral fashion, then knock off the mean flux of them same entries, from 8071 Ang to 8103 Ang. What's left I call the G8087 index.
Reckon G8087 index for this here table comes 803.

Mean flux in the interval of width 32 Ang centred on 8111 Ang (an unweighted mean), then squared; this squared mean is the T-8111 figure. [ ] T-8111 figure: 671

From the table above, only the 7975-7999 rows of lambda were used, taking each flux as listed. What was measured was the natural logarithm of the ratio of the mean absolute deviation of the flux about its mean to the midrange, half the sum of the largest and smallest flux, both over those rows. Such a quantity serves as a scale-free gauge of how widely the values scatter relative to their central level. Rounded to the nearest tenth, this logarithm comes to -2.5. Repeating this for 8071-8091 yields -2.8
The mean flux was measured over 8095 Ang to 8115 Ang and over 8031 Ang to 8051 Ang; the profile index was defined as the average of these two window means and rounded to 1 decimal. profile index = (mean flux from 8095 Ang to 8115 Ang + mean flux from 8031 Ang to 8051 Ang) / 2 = 26.1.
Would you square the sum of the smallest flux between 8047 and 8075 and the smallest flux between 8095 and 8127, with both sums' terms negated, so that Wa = 2460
